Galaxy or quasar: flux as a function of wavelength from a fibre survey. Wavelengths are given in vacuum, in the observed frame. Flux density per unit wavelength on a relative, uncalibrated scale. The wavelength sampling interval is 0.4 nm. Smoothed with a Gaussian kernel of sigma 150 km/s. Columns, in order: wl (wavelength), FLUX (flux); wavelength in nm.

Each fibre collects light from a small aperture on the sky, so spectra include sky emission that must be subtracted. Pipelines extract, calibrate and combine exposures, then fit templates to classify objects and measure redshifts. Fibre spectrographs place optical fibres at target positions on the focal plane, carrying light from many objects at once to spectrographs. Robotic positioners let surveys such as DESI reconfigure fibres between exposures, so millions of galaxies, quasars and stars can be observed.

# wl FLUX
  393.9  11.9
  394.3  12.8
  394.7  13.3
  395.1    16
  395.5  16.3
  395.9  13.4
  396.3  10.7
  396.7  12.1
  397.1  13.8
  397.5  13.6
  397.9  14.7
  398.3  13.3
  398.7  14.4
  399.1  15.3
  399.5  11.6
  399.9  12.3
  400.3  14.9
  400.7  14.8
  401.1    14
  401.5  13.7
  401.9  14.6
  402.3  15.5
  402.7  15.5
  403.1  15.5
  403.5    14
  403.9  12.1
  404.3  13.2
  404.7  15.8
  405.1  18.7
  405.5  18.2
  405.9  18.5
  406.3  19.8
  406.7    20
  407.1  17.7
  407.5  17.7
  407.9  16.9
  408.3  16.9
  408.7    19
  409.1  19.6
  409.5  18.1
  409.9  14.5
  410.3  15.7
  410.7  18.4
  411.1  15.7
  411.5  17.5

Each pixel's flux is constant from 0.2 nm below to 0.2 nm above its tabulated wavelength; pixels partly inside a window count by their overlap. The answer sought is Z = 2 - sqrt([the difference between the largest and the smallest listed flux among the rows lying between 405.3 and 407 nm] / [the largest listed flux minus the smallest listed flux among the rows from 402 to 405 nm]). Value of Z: 1.3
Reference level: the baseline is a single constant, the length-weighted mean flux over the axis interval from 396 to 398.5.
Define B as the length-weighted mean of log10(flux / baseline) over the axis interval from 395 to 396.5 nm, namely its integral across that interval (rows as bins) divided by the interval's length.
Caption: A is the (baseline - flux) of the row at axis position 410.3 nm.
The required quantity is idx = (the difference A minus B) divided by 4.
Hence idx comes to -0.7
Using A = -2.7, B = 0.02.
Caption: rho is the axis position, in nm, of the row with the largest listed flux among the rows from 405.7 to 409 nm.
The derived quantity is 406.7 nm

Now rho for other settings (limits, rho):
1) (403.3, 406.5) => 406.3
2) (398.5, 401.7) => 399.1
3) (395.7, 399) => 397.9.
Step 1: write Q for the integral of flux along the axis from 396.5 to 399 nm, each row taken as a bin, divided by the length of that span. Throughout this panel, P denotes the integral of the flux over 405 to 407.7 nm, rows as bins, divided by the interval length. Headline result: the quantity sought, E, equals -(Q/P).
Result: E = -0.74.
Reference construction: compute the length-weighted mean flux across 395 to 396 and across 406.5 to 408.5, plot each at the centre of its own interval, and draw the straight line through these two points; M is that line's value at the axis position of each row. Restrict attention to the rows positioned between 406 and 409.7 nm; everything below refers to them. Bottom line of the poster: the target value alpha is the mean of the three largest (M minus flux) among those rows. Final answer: 0.8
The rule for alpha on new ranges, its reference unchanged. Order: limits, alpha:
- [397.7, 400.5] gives 3.7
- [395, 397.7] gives 3.5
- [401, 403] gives 2.5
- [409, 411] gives 2.2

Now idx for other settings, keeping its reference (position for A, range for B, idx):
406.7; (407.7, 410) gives -1.8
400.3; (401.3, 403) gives -0.5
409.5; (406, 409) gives -1.3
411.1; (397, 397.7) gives -0.7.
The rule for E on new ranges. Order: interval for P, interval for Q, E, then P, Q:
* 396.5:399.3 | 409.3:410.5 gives -1.16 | 13.9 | 16.1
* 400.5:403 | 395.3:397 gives -0.89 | 14.7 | 13.2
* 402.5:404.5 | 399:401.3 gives -0.98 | 14.1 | 13.8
